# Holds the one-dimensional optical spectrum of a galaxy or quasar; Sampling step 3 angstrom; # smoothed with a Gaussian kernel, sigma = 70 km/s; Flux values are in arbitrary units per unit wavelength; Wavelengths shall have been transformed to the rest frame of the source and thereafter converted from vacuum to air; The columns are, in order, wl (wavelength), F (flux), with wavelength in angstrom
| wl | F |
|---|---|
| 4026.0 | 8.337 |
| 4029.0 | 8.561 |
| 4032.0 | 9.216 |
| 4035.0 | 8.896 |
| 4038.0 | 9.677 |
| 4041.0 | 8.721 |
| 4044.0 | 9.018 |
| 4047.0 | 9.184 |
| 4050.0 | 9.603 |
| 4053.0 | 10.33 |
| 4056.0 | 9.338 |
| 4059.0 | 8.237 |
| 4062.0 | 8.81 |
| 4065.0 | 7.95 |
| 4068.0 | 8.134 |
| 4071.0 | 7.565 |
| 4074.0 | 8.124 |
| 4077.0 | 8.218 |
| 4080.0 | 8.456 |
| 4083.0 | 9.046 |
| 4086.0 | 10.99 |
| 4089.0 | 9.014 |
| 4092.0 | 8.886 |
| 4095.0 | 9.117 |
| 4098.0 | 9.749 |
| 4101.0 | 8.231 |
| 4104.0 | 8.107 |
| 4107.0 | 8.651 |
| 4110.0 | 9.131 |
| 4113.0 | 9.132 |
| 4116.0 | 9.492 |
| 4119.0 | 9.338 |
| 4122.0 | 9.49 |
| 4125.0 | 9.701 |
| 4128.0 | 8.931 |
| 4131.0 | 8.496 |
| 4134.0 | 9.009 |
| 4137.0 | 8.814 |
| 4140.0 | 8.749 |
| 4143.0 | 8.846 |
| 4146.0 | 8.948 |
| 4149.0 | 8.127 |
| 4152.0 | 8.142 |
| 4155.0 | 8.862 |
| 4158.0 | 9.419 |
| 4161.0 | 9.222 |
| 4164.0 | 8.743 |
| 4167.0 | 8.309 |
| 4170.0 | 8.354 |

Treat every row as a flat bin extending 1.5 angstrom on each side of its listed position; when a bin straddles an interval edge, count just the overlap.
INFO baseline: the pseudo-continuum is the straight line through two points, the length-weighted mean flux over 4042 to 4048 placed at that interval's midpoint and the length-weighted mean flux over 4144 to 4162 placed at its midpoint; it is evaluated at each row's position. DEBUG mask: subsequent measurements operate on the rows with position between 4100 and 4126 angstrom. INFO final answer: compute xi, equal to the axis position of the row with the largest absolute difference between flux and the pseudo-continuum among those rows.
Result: 4125.0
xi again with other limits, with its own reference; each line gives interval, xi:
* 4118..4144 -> 4125.0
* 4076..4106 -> 4086.0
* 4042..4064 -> 4053.0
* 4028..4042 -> 4038.0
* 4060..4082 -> 4071.0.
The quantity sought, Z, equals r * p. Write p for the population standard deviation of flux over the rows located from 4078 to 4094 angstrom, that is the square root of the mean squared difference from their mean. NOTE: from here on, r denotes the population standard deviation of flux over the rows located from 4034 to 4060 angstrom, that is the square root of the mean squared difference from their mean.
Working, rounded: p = 0.88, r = 0.57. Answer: 0.506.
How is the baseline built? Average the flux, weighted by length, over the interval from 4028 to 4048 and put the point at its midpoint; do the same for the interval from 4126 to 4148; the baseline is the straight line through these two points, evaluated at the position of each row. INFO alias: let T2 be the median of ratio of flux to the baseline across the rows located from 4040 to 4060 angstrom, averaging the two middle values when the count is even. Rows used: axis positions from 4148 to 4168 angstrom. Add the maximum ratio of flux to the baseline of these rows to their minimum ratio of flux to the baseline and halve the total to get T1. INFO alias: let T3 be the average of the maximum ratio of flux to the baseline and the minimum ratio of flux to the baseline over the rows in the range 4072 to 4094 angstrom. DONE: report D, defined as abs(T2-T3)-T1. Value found -0.95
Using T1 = 1.00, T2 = 1.02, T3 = 1.07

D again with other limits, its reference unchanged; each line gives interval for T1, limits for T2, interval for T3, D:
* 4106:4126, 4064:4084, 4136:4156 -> -0.97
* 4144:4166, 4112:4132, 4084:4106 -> -0.98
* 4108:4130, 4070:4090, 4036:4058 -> -0.94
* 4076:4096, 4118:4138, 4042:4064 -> -1.06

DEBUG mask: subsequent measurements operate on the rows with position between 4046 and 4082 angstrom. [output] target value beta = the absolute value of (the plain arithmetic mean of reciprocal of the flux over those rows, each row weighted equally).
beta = 0.116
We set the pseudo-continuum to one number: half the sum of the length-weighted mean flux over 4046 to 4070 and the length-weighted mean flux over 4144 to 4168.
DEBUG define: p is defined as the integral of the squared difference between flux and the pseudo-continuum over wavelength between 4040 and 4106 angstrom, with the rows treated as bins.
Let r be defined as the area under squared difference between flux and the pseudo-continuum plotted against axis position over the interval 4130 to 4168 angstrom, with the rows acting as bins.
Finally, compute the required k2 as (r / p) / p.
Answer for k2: 0.0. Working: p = 42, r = 6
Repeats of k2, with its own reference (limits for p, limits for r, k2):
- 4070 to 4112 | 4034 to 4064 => 0.0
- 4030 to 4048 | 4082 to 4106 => 2.0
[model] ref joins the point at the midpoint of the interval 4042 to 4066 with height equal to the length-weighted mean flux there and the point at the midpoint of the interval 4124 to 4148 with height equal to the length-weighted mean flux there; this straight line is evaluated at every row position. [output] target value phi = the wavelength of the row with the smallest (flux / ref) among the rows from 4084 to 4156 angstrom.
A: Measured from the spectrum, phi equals 4104.0 angstrom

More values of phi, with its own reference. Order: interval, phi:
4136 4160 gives 4149.0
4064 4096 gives 4071.0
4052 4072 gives 4071.0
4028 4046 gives 4029.0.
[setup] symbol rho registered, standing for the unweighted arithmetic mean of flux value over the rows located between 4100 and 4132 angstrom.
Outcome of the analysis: 9.0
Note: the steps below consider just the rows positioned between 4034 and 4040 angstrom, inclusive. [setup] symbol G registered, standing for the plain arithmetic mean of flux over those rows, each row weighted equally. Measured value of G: 9.29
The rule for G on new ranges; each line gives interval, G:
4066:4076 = 7.94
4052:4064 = 9.18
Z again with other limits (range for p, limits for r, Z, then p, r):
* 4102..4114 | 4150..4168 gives 0.192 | 0.42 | 0.45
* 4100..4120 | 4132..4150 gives 0.147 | 0.50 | 0.29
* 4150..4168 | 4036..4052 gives 0.163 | 0.45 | 0.36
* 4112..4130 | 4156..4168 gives 0.109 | 0.25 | 0.43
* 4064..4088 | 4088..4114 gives 0.475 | 1.00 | 0.47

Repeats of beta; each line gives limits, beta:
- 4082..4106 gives 0.110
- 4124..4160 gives 0.113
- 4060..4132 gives 0.114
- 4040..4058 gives 0.107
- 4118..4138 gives 0.110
